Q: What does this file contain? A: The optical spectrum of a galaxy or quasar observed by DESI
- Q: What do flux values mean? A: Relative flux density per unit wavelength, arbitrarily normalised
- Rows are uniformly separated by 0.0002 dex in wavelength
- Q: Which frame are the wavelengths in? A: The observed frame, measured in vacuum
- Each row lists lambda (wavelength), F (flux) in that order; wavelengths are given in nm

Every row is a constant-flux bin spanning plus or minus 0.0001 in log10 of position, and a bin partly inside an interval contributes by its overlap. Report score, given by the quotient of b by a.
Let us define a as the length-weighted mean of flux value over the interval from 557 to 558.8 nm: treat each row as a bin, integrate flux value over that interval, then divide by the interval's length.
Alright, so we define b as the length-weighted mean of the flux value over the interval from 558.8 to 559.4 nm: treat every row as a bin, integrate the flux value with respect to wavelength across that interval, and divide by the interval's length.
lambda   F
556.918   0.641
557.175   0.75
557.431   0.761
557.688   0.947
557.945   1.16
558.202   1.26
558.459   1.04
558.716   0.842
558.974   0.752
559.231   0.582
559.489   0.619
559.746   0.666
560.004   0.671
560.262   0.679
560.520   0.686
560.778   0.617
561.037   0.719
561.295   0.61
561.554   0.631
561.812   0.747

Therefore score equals 0.70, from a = 0.96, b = 0.68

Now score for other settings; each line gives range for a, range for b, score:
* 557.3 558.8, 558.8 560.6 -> 0.66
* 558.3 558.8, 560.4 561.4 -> 0.68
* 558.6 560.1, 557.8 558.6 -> 1.66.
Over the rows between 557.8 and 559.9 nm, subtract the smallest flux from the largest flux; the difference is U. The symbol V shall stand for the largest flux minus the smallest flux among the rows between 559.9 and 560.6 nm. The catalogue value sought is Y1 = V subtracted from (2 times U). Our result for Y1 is 1.3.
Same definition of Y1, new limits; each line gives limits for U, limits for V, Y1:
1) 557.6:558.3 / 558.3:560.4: 0.2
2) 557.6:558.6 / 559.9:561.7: 0.5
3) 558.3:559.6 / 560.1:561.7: 0.8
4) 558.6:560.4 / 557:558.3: 0.0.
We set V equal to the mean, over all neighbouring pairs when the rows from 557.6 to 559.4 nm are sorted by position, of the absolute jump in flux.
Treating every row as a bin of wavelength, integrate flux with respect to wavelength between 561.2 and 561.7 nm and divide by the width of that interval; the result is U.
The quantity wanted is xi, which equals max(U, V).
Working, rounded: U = 0.63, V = 0.17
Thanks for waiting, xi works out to 0.63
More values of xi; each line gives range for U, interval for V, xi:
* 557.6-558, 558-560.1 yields 1.04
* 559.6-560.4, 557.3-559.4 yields 0.67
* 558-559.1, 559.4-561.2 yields 0.99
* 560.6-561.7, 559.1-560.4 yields 0.65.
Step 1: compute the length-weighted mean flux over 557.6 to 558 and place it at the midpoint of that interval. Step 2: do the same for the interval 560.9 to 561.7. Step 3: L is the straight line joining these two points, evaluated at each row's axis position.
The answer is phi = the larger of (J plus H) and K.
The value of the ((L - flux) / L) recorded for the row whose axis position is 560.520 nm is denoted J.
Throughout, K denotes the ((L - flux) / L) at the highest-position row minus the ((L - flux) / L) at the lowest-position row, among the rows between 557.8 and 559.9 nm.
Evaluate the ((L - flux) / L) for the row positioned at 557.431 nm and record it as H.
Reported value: 0.37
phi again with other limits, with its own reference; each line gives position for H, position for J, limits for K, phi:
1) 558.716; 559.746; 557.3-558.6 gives 0.30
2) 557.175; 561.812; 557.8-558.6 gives 0.08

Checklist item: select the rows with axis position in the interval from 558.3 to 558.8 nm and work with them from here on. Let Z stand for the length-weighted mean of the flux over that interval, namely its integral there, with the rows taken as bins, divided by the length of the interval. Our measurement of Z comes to 0.97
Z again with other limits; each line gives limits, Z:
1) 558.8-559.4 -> 0.68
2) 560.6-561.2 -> 0.67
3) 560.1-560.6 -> 0.68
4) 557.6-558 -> 1.04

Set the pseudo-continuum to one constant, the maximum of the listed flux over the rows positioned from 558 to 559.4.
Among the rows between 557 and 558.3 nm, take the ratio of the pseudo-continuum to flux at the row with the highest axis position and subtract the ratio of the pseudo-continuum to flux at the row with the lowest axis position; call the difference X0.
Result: -0.68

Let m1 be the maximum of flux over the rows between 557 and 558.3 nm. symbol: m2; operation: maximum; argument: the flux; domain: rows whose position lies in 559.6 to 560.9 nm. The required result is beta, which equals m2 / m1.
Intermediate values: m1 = 1.26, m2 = 0.686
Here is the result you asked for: 0.54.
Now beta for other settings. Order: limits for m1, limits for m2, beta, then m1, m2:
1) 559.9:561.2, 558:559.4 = 1.75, 0.719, 1.26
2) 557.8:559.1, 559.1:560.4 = 0.54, 1.26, 0.679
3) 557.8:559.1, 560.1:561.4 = 0.57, 1.26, 0.719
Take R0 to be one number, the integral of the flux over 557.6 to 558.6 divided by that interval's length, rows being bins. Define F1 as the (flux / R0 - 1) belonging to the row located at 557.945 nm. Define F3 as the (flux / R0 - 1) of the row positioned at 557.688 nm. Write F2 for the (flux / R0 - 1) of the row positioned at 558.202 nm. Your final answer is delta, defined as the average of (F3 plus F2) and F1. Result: 0.024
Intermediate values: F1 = 0.050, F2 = 0.14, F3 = -0.14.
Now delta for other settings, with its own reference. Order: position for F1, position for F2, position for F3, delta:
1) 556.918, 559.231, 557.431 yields -0.602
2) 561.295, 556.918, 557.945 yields -0.409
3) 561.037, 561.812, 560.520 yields -0.526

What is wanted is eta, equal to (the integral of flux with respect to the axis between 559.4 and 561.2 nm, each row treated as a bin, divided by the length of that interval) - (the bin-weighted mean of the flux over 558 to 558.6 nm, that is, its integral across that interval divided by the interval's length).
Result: -0.5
